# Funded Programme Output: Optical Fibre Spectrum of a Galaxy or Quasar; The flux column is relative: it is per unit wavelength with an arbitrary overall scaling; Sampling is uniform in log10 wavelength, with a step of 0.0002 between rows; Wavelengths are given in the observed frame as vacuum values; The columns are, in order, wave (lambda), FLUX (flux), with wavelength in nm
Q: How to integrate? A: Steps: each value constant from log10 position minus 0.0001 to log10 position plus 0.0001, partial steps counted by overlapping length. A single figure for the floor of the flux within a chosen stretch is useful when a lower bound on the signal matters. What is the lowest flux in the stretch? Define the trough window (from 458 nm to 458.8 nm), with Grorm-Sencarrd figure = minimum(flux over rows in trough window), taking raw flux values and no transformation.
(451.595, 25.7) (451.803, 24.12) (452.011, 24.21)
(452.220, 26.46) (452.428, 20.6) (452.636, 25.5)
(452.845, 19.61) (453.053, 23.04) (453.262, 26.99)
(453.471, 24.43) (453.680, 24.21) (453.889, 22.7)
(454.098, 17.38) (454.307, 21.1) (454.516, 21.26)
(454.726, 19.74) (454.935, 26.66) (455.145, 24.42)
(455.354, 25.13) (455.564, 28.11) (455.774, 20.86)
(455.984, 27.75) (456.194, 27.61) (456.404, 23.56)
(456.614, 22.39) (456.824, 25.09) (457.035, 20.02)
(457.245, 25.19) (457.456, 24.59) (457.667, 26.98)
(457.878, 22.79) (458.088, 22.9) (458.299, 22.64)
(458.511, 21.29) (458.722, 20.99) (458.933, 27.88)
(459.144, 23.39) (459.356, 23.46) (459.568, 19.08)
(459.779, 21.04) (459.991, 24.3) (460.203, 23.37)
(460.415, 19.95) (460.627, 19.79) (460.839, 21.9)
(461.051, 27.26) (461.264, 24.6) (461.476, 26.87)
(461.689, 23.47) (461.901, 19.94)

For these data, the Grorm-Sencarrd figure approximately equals 20.99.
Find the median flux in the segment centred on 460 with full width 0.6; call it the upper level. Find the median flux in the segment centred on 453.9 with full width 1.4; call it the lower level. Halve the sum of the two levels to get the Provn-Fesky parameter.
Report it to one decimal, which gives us 23.0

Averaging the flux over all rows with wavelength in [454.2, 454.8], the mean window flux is 20.7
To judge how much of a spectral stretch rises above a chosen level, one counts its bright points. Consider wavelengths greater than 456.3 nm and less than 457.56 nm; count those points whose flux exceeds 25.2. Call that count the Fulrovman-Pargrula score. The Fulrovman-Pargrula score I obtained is 0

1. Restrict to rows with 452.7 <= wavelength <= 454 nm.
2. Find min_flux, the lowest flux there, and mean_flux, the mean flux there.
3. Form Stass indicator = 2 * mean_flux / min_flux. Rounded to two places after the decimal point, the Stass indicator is 2.40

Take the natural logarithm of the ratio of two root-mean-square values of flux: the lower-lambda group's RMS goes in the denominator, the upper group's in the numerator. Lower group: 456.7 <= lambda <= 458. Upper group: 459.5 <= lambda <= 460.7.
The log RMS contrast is -0.13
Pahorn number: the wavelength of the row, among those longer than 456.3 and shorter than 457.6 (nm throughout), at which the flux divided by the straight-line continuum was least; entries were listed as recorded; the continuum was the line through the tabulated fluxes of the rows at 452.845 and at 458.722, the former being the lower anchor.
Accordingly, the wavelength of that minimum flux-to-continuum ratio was 457.035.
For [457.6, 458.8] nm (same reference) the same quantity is 458.722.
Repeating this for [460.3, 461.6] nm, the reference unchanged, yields 460.627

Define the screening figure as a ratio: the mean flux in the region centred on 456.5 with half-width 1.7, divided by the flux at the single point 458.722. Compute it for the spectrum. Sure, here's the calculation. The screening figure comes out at 1.17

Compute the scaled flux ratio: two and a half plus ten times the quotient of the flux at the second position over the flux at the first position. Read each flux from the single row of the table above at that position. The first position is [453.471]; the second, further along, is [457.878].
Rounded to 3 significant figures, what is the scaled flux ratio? 11.8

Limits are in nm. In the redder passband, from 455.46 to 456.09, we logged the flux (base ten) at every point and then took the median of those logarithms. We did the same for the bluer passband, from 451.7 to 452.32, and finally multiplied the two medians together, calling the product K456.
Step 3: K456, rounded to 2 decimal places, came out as 2.00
